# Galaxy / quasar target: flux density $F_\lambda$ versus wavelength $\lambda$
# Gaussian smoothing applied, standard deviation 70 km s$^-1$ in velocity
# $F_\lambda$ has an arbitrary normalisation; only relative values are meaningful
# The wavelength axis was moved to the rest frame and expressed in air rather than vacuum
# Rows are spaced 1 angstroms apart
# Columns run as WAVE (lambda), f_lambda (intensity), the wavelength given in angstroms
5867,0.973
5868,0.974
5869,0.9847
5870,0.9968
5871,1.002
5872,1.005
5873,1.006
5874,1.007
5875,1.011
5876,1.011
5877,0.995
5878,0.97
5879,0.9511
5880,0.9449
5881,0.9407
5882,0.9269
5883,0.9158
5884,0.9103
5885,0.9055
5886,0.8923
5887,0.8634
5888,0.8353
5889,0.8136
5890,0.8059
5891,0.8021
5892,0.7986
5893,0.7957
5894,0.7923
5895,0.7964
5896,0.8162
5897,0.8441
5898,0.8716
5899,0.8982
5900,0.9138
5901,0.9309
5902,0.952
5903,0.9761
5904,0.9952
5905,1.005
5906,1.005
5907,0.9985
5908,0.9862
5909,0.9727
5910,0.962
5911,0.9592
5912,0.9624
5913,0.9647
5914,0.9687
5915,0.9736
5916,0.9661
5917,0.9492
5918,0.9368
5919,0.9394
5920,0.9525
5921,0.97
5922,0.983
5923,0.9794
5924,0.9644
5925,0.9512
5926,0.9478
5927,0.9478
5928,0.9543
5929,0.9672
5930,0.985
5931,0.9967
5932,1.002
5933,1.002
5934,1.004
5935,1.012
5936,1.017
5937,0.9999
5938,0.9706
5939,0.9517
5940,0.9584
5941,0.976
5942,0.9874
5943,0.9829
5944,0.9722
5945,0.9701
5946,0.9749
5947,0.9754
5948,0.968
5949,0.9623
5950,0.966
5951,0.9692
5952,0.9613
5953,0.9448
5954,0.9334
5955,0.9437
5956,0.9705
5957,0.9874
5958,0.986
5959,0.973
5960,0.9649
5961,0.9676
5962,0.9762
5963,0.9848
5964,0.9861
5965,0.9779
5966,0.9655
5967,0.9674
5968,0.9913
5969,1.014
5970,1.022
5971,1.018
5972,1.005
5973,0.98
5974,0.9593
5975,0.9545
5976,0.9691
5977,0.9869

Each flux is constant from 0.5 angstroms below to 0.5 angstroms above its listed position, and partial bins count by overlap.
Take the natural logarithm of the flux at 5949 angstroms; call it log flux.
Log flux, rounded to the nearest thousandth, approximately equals -0.038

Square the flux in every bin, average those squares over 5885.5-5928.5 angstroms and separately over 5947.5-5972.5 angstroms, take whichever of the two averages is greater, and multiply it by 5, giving 4.77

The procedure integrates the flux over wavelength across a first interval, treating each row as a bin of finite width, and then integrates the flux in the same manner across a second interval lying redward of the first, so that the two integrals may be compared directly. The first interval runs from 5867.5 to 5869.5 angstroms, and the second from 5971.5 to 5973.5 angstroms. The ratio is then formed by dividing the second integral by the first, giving 1.01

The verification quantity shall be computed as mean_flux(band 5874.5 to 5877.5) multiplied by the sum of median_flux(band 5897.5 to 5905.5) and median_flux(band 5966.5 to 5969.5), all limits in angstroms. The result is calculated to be 1.94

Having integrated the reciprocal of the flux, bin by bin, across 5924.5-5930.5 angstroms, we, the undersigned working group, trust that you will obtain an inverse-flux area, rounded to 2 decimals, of 6.26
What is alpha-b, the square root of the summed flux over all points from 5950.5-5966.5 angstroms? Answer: 3.94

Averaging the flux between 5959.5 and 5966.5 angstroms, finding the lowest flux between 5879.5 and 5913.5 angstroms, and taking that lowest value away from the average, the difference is 0.18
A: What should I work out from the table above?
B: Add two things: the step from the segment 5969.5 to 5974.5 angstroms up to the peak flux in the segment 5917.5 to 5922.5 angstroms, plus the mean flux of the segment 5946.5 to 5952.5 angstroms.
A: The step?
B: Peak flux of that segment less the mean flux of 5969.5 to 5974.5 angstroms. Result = 0.95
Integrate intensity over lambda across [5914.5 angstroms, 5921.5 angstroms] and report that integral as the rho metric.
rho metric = 6.7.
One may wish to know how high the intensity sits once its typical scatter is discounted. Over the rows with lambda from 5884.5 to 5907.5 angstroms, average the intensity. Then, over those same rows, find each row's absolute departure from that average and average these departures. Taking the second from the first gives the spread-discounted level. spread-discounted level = 0.817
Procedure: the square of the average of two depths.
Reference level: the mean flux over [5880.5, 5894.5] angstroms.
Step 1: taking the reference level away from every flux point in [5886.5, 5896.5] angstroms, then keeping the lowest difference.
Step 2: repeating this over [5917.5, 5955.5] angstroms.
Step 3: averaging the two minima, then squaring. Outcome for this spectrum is 0.0000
